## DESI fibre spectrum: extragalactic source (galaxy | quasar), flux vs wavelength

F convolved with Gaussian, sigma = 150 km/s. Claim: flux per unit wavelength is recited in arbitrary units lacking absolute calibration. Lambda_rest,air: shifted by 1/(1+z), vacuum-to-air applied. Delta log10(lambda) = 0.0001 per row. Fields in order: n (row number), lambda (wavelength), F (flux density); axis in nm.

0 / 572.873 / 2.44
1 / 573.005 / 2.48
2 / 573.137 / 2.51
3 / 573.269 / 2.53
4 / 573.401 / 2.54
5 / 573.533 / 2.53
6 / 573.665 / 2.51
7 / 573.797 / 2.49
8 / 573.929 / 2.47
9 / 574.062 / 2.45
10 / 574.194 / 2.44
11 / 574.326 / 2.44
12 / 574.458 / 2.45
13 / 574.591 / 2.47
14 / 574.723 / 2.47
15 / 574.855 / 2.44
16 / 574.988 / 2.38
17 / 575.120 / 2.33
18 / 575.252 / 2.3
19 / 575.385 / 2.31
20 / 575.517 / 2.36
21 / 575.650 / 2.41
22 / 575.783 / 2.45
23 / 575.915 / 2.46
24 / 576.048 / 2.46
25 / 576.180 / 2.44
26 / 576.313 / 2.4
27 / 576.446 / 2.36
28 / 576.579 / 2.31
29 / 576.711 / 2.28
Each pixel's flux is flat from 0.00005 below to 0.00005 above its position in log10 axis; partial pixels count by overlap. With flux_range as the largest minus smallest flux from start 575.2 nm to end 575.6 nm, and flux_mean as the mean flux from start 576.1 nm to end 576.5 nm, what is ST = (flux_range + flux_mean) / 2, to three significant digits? 1.23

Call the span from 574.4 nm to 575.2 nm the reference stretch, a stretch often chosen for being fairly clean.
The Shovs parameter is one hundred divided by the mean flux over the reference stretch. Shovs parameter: 41.3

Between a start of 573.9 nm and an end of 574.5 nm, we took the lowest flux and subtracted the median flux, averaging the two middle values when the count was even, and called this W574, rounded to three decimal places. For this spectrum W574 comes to -0.010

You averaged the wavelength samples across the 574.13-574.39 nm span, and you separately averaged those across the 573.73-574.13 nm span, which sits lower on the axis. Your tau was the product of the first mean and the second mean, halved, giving 3.01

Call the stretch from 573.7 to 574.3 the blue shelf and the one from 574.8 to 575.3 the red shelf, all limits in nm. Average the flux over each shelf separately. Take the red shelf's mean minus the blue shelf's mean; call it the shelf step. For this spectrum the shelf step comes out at -0.10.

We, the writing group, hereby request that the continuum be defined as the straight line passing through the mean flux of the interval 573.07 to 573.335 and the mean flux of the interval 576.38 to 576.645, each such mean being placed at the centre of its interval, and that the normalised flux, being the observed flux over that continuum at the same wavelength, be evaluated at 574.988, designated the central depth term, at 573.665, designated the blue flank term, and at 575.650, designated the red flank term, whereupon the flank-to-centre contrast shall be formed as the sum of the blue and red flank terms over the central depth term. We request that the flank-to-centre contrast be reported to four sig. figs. 2.052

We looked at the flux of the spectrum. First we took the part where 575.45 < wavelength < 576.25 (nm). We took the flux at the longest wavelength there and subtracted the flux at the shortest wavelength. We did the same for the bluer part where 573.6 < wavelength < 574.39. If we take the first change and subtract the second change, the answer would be 0.15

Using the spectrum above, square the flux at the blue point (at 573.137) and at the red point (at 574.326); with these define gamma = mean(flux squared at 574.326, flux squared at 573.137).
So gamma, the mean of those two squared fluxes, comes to 6.1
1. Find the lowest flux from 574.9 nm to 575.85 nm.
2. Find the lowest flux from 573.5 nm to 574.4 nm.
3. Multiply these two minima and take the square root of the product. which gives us 2.37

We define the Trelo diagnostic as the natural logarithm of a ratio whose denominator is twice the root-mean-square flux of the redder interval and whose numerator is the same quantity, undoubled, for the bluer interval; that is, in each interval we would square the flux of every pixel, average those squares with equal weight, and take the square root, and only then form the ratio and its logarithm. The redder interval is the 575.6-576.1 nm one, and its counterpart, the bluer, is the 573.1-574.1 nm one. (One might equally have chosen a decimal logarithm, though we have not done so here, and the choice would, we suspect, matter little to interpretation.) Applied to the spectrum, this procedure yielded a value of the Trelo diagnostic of -0.669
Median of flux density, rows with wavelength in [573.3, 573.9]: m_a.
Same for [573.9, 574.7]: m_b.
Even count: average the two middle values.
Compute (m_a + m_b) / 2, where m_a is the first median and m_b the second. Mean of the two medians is 2.485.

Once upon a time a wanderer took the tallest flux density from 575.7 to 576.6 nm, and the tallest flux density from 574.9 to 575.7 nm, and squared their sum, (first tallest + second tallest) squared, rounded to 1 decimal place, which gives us 23.7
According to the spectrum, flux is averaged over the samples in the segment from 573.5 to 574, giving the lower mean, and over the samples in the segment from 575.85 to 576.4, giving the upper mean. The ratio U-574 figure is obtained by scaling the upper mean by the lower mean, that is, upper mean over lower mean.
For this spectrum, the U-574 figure 0.976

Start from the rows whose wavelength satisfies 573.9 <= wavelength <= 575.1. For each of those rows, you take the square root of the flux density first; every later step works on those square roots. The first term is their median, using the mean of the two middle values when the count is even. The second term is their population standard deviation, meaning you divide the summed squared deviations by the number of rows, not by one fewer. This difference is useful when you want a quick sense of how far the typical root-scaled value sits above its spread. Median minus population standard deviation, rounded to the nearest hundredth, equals 1.56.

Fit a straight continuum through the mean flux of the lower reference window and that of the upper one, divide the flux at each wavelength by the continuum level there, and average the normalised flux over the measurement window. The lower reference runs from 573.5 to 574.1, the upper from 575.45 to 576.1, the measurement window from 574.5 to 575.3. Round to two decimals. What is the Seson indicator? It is 0.98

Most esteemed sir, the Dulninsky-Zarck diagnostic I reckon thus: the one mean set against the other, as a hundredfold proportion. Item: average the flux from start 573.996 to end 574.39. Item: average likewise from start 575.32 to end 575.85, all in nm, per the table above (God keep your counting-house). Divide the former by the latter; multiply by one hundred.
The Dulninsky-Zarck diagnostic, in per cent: 103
